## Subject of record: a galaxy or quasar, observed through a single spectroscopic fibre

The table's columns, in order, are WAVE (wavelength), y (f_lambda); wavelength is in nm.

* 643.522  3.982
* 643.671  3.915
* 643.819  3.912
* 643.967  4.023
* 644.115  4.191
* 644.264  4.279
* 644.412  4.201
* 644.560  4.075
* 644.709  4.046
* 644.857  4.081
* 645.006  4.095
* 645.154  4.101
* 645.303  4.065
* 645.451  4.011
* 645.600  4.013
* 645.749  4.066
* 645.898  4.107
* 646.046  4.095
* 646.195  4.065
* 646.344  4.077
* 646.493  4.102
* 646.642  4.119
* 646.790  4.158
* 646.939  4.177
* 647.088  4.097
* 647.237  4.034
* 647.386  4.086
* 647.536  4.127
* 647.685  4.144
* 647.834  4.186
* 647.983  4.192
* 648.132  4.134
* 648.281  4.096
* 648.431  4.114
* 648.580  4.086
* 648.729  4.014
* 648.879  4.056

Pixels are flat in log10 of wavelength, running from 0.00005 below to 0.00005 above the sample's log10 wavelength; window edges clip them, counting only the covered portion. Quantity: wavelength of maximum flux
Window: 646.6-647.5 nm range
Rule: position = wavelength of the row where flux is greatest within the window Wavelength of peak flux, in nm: 646.939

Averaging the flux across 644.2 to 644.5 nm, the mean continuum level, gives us 4.24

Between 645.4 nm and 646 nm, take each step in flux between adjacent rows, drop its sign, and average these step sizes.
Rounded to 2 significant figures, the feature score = 0.032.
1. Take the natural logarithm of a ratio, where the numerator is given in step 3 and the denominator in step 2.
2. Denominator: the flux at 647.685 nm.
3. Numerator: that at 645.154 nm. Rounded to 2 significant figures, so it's -0.010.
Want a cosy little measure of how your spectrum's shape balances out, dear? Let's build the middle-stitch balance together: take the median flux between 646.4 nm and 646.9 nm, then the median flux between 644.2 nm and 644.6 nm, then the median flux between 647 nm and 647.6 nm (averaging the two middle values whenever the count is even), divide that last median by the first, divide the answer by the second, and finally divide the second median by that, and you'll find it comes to 17.8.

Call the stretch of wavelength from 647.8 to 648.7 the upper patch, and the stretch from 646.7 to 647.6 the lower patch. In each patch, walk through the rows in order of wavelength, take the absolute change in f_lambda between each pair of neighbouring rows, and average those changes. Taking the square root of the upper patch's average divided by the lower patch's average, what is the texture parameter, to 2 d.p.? 0.76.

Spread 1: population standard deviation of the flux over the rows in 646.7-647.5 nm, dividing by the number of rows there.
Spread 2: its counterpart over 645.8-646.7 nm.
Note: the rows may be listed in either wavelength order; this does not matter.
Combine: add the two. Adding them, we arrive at 0.070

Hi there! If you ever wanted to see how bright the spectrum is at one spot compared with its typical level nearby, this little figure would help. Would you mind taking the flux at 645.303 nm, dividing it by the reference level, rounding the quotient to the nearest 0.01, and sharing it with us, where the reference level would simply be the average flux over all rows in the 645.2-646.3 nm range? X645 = 1.00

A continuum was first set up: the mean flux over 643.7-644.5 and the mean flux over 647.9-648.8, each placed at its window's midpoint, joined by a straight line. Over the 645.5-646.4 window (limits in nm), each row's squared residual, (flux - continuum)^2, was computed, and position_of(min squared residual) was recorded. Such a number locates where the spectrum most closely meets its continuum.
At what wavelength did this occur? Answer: 645.898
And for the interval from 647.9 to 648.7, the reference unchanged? 648.431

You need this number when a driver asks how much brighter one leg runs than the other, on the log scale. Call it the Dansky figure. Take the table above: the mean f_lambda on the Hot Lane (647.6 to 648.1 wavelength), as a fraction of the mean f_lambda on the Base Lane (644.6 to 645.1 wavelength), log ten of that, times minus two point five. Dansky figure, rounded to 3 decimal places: -0.026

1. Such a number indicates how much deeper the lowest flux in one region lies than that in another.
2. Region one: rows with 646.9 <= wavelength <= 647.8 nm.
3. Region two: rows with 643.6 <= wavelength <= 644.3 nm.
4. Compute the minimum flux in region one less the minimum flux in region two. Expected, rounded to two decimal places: 0.12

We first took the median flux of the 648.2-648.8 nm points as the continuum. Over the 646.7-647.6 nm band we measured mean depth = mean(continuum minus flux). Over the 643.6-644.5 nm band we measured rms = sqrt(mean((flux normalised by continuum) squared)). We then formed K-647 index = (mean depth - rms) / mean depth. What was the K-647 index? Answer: 46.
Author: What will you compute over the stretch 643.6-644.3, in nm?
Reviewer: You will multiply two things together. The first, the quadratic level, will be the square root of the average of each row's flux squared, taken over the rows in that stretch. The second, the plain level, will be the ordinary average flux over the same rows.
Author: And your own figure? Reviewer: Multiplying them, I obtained 16.5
